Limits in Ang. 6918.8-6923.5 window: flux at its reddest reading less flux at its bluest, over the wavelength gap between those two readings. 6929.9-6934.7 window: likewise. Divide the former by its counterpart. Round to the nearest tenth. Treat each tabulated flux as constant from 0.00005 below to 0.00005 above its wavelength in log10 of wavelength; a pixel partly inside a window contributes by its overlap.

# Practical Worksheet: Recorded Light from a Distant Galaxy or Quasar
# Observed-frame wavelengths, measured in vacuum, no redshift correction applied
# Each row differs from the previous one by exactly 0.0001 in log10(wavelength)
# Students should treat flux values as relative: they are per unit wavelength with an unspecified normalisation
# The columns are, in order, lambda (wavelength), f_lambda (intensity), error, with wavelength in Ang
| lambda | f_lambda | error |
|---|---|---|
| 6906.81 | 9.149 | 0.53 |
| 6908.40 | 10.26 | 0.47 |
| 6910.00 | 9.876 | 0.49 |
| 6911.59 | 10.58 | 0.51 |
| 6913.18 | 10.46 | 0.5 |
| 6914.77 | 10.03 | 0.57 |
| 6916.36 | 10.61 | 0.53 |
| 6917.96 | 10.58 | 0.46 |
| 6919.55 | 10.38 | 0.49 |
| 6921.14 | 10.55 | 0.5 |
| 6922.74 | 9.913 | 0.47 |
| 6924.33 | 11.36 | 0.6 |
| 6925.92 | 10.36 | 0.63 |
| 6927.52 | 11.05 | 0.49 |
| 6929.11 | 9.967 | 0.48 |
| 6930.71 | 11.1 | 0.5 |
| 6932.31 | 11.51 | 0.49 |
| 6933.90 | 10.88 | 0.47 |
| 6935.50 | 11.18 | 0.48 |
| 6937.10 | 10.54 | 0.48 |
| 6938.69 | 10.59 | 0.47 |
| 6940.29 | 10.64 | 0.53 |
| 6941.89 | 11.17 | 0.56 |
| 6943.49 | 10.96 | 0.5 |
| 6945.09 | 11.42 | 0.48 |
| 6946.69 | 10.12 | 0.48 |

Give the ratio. 2.1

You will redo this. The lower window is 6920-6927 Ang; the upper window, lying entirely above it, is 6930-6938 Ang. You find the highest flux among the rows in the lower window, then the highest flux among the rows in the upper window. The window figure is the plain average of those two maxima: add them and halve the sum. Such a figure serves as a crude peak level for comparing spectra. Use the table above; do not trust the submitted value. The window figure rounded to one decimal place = 11.4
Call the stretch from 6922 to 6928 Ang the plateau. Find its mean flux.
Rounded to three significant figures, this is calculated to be 10.7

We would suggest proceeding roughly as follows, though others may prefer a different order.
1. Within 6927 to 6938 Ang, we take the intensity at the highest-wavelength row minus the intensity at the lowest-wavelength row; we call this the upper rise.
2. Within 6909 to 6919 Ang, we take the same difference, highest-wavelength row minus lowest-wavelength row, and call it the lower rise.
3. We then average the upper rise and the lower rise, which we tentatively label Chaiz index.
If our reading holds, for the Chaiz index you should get 0.10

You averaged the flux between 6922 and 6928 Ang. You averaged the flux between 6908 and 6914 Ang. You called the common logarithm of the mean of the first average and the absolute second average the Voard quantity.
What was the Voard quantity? 1.02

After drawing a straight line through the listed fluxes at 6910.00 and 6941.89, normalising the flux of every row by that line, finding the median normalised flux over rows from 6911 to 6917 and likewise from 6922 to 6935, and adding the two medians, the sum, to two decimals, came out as 2.07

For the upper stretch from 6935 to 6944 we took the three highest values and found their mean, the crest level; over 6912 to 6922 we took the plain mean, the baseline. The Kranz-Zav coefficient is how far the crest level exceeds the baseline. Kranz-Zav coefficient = 0.67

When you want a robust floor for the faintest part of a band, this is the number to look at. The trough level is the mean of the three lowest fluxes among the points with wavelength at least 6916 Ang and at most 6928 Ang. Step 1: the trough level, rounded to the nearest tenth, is 10.2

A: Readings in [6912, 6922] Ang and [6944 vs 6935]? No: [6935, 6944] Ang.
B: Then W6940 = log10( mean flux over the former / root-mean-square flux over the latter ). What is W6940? -0.017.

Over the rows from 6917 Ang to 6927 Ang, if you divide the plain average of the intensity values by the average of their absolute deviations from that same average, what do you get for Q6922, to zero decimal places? 34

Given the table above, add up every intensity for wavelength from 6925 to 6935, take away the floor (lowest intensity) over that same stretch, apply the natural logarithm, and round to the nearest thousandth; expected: 4.006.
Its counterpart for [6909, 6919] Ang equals 3.956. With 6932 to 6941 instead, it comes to 4.004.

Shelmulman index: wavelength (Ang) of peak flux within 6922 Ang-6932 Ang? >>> 6924.33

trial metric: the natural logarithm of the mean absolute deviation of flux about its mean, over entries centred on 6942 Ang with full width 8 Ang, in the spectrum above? -1.30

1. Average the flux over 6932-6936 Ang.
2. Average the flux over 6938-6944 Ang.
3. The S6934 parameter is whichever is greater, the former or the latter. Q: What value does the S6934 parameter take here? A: 11.2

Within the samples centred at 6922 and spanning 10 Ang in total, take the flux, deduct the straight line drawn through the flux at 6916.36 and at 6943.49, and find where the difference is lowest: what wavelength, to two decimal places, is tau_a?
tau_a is 6922.74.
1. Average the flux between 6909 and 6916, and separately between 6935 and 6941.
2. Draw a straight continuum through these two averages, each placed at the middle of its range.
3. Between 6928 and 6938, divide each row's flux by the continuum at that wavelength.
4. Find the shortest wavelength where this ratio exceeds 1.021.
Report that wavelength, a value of 6930.71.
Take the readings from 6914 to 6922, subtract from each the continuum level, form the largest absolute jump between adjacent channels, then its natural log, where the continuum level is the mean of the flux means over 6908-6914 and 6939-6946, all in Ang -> -0.5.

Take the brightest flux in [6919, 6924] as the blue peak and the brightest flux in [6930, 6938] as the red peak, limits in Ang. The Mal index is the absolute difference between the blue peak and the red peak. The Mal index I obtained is 1.0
